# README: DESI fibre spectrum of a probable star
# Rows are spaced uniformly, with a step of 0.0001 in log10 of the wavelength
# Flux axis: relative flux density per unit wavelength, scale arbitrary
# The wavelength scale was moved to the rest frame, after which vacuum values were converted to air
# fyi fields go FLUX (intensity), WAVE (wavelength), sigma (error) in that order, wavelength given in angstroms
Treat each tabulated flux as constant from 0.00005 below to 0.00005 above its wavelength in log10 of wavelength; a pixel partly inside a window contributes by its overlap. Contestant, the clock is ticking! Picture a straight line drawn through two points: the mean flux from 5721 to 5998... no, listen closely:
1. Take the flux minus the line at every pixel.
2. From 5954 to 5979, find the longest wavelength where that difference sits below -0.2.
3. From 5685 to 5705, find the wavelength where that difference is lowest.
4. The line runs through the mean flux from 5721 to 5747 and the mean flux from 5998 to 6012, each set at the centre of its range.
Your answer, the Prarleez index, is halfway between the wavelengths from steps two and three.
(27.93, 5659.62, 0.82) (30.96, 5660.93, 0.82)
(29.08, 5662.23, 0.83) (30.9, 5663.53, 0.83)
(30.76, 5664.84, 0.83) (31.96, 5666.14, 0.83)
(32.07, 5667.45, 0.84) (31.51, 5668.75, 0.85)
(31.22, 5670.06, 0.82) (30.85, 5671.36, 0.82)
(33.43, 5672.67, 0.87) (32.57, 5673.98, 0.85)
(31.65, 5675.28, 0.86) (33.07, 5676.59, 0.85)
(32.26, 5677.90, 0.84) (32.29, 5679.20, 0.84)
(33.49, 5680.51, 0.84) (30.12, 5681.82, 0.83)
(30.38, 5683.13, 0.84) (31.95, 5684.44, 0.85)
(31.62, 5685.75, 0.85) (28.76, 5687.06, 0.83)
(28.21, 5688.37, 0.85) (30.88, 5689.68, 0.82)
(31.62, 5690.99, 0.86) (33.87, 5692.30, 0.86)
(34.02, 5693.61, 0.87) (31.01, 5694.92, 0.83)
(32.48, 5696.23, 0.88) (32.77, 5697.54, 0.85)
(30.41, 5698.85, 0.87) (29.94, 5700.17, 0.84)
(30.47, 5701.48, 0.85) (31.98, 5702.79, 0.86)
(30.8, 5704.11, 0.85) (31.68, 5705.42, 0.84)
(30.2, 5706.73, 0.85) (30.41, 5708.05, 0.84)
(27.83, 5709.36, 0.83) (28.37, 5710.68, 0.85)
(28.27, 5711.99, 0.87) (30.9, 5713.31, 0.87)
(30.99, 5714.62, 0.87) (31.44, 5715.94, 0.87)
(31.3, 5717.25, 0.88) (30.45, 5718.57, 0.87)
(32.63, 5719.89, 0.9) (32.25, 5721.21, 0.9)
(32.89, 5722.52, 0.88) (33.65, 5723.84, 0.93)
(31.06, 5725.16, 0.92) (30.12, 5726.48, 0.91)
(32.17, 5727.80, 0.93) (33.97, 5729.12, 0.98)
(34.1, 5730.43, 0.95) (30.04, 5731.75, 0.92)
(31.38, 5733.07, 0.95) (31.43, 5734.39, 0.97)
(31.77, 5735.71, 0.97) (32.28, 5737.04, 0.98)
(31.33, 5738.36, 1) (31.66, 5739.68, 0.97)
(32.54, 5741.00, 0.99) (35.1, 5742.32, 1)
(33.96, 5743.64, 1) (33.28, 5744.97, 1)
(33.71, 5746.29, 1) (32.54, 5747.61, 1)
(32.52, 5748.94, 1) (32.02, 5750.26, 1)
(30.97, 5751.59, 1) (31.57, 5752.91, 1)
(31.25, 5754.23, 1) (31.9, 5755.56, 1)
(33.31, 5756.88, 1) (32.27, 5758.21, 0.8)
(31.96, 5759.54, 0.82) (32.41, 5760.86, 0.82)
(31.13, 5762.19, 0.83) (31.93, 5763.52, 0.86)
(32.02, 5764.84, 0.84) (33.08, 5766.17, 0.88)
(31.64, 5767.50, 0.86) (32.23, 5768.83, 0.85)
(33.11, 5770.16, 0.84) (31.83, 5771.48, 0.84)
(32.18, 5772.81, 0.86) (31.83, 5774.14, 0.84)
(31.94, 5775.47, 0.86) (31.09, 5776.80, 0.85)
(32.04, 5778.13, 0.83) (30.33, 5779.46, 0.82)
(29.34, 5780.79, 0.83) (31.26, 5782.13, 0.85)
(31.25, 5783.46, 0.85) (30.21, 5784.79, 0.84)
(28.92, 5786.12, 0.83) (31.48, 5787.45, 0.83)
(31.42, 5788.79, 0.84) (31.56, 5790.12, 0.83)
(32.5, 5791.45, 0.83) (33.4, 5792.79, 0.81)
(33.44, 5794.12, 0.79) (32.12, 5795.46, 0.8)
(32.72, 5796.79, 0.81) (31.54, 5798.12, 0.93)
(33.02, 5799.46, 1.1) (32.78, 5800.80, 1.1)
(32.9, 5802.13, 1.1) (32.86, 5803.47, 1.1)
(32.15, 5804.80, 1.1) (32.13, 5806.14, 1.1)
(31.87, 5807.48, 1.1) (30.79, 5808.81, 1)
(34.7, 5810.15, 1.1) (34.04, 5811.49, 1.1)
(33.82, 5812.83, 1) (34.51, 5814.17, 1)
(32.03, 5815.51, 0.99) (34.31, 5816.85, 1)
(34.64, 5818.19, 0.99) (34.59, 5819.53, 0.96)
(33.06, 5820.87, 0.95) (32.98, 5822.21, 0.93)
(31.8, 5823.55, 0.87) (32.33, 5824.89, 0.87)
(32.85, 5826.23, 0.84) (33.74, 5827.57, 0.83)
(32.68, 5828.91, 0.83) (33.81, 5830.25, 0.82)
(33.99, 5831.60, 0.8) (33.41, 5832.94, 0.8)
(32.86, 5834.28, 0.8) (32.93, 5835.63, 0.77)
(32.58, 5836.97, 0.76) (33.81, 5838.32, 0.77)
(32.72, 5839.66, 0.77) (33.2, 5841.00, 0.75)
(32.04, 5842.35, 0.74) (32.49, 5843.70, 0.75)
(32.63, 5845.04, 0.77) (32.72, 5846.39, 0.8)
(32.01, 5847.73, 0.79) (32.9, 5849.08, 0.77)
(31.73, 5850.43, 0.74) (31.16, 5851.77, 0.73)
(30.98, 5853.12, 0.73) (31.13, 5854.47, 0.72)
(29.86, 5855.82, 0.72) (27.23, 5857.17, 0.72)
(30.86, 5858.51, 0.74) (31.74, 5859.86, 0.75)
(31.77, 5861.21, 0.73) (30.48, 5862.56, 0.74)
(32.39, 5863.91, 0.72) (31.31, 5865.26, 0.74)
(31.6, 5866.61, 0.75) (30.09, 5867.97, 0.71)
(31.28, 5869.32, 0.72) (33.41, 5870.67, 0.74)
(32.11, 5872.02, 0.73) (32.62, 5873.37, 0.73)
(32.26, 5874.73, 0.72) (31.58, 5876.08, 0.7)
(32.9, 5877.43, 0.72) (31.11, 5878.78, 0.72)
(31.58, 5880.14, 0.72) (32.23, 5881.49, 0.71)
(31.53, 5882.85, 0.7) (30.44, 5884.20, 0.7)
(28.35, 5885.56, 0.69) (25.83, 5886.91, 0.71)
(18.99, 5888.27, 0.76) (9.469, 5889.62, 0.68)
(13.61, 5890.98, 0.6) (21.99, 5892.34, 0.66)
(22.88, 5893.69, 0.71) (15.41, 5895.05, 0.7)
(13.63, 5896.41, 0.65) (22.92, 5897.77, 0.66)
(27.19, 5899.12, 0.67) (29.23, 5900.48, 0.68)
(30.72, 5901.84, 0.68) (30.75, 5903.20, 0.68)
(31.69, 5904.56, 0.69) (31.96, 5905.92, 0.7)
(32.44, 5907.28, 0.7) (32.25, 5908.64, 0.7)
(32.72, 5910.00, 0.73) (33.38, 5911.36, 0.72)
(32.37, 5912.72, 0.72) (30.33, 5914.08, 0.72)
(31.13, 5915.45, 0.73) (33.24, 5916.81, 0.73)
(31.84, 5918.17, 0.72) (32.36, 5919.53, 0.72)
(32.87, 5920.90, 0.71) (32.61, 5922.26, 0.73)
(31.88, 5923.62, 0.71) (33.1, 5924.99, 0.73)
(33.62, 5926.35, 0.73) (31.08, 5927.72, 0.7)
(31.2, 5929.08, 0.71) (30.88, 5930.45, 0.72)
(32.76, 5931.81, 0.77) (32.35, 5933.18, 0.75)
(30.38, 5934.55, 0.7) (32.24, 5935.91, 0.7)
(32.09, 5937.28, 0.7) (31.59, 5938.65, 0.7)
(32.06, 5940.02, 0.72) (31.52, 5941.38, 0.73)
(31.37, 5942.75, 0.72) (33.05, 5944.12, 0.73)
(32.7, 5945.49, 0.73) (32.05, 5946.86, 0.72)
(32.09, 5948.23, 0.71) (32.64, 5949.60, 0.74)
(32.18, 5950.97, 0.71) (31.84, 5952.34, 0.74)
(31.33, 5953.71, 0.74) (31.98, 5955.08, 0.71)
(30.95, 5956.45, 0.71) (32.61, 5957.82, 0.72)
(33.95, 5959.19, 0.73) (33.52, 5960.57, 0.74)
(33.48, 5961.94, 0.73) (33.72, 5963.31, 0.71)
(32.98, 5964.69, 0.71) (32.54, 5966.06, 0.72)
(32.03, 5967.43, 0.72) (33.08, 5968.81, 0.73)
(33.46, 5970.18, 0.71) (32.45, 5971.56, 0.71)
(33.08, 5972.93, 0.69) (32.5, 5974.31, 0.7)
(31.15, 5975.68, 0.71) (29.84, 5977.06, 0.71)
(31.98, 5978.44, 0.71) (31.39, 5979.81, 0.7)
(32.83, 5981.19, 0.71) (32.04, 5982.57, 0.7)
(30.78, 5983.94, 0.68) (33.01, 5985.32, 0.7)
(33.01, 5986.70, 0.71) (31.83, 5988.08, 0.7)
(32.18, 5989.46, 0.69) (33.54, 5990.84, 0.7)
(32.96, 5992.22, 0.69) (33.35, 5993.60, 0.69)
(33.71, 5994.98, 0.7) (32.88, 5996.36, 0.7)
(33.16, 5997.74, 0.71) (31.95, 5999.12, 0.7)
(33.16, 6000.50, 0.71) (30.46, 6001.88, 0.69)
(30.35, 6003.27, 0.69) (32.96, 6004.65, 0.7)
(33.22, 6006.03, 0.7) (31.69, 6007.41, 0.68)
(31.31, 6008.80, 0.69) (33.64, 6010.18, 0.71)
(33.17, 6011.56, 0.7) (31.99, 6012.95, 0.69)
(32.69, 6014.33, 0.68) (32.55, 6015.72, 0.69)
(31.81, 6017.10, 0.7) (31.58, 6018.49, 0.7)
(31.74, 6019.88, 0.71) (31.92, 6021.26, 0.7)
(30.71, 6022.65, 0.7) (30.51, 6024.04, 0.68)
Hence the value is 5833.4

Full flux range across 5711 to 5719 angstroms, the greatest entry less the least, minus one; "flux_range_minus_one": 2.2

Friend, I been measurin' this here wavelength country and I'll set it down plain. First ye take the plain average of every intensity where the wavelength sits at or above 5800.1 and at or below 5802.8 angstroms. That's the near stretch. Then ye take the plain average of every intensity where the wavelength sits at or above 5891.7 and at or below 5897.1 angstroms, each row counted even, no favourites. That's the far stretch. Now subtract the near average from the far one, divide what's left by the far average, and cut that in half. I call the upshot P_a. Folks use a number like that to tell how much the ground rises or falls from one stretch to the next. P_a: -0.39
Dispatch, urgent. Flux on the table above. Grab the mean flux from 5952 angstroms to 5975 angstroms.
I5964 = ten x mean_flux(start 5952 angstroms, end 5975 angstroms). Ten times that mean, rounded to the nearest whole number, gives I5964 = 327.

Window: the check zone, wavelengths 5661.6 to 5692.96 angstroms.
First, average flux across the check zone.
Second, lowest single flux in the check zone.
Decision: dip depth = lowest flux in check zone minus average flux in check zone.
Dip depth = -3.2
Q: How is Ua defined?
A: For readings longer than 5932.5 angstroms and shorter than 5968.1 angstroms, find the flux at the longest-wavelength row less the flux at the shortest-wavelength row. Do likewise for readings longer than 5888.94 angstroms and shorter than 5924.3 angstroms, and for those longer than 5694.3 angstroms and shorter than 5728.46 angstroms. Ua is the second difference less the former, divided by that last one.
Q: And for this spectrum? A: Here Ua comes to 19.6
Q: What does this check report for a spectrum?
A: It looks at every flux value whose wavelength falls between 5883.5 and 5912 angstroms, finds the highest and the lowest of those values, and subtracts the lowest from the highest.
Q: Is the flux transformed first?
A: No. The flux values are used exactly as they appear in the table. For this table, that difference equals 24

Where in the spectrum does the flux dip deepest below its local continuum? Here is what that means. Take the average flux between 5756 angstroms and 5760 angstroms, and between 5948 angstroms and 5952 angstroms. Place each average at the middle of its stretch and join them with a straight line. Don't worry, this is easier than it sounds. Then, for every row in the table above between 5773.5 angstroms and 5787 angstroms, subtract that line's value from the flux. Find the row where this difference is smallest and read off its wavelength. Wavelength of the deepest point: 5786.12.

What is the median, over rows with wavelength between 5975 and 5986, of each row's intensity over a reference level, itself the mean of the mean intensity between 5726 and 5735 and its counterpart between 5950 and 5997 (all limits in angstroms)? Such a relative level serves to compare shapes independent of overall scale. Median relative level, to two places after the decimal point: 0.98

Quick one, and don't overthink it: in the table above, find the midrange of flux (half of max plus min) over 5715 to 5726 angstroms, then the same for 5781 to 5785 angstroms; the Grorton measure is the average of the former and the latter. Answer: 31.4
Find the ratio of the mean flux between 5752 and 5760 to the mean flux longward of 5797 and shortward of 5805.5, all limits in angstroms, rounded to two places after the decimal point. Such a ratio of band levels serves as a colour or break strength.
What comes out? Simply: 0.98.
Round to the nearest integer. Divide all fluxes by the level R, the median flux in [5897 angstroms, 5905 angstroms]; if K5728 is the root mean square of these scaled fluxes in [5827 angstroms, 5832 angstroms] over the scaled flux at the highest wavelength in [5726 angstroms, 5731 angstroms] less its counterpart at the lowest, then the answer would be 8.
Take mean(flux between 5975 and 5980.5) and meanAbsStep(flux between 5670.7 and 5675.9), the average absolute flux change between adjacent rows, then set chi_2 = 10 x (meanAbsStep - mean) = -296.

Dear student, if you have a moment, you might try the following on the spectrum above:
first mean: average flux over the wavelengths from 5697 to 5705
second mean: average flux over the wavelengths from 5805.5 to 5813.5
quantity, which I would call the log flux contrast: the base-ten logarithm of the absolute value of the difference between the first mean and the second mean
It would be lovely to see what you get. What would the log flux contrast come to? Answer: 0.3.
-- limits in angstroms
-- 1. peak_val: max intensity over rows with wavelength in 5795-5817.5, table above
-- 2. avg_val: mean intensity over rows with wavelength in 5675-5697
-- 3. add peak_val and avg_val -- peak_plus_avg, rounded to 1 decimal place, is 66.3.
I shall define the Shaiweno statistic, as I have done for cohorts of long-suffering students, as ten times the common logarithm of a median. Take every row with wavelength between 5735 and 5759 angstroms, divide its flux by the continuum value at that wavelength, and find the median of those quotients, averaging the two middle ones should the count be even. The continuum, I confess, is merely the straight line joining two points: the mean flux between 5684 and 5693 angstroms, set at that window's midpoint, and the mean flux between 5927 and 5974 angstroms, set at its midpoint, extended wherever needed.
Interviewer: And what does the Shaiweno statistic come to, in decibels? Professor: 0.14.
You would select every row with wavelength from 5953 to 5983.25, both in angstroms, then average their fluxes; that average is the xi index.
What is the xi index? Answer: 32.4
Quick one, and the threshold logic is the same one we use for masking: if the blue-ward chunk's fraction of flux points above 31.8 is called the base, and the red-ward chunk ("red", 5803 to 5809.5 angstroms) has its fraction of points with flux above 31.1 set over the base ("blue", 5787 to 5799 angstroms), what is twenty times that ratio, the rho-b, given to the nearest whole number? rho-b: 29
